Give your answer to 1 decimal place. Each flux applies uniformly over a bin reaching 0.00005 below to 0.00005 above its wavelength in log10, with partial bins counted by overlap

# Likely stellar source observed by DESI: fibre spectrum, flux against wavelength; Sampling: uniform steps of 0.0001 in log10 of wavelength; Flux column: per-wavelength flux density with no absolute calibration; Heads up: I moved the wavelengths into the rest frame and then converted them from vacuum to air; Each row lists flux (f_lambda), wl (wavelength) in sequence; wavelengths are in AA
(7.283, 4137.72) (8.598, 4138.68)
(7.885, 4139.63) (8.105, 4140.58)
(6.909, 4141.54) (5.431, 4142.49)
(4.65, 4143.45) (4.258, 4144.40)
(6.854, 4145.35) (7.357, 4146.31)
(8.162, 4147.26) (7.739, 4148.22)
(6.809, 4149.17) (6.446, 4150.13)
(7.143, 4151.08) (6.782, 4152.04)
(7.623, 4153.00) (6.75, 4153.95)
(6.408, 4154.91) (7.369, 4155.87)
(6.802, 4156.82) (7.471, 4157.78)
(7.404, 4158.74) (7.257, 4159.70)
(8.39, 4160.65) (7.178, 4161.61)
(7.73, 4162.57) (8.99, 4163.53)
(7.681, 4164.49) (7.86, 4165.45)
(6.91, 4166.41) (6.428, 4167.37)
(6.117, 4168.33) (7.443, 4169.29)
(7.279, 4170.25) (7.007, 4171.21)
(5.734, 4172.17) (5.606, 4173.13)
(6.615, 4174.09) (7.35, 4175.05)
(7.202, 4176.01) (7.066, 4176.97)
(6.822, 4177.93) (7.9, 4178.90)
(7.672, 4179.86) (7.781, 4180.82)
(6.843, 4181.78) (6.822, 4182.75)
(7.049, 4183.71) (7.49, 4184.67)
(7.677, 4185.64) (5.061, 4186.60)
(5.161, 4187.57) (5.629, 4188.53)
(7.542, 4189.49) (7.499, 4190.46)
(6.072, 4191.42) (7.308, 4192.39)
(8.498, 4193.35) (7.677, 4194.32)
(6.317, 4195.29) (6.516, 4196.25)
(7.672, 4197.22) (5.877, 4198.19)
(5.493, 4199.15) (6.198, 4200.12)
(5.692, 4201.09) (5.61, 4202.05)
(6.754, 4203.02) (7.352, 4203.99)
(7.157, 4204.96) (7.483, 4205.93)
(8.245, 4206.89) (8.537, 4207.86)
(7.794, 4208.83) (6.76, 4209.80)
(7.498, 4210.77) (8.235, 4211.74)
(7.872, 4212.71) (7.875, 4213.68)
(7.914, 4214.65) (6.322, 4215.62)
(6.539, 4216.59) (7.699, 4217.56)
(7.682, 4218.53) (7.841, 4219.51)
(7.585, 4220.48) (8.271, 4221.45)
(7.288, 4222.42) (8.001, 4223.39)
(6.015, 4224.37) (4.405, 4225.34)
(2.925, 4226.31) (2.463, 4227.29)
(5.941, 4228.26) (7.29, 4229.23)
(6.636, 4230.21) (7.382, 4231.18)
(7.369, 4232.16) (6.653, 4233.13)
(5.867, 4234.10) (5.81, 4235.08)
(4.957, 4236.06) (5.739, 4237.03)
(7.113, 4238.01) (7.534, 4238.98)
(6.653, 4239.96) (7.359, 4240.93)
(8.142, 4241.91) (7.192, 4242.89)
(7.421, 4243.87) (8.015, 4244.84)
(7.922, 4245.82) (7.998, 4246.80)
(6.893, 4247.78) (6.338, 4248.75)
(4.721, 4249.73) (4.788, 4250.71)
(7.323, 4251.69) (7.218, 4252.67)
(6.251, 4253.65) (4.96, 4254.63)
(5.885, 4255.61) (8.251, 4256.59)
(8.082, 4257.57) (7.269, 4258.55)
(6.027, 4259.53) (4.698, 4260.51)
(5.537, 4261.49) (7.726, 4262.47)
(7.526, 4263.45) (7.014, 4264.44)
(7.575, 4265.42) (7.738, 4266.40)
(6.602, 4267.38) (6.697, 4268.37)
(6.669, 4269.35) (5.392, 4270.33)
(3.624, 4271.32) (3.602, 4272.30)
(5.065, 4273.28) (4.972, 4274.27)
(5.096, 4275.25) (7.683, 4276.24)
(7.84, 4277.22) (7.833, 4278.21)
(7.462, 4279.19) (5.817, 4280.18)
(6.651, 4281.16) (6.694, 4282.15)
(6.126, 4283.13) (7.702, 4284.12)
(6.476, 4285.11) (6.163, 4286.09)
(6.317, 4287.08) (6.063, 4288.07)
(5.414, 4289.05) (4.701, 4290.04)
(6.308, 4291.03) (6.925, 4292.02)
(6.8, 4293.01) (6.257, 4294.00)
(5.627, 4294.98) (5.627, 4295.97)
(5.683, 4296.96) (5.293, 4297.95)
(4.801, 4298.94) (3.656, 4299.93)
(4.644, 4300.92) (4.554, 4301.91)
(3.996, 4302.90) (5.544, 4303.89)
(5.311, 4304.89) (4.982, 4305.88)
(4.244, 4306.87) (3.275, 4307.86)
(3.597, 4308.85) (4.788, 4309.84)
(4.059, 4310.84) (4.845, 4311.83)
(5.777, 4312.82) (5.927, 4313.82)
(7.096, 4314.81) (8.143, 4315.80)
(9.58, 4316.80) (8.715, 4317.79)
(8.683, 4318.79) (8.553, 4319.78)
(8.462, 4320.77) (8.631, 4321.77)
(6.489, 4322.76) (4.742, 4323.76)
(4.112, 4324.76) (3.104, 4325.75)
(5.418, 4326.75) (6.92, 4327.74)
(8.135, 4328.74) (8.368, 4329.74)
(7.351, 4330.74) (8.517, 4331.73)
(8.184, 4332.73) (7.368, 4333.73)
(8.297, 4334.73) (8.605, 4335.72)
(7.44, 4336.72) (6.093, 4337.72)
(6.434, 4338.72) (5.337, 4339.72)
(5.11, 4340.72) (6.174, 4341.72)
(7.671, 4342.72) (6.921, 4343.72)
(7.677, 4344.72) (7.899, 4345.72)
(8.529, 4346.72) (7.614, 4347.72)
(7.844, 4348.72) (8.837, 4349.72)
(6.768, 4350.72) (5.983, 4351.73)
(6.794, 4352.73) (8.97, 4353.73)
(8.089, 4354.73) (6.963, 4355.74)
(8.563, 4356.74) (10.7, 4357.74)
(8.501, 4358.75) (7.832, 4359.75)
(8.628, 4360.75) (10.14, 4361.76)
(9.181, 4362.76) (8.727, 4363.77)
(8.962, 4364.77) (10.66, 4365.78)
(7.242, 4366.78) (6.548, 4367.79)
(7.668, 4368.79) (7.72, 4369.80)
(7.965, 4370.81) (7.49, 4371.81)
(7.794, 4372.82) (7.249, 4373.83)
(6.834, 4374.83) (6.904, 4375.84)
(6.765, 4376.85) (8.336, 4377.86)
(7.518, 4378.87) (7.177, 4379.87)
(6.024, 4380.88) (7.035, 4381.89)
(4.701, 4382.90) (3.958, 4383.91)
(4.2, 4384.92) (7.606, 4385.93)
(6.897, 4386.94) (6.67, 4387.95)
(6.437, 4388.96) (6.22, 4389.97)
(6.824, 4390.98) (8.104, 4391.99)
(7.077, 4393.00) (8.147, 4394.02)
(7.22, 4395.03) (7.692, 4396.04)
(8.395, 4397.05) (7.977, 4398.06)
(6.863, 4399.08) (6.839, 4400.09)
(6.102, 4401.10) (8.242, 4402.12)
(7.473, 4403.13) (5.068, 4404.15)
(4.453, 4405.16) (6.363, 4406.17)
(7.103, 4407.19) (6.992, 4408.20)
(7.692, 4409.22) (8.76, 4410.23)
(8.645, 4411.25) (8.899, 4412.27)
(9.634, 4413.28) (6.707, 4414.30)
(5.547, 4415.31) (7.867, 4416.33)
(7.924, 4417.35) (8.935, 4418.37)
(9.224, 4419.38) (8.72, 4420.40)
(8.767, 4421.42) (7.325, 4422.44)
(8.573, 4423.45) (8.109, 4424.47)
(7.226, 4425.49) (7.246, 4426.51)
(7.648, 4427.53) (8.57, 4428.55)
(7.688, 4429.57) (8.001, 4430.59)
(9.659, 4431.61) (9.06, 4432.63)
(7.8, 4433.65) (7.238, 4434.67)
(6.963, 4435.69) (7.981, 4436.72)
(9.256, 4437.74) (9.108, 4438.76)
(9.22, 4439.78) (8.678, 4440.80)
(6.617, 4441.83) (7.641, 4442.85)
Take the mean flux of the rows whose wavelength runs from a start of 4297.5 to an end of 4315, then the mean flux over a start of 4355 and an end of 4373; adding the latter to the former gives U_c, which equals 13.2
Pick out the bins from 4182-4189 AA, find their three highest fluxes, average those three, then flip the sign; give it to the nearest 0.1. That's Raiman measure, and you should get -7.4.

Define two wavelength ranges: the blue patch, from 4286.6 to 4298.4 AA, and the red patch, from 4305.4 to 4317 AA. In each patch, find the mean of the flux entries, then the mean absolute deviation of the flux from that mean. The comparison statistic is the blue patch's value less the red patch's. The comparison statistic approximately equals -1.0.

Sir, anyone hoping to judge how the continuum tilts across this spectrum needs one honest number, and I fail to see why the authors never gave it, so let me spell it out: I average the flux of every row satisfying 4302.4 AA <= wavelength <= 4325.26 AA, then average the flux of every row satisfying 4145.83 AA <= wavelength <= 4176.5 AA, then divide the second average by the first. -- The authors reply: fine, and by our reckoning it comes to 1.18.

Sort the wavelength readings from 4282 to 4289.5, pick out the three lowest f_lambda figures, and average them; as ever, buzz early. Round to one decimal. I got 5.9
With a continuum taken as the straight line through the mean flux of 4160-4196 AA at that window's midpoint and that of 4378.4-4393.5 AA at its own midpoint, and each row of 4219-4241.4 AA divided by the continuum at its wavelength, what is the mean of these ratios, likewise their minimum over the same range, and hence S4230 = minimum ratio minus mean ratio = -0.57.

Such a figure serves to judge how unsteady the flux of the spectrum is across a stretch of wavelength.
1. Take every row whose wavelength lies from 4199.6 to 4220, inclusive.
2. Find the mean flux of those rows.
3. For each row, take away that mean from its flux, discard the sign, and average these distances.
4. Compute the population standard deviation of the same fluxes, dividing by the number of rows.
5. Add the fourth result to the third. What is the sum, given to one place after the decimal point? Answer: 1.5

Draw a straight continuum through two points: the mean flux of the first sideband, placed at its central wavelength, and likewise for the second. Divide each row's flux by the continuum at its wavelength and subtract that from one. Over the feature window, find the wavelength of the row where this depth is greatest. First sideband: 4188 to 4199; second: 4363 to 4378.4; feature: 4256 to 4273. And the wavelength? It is 4272.30 AA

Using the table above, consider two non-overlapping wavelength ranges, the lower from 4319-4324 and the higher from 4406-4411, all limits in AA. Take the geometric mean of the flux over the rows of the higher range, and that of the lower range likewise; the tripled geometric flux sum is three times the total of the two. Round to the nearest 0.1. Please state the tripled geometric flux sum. 43.6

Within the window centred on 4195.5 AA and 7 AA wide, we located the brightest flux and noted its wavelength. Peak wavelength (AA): 4193.35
